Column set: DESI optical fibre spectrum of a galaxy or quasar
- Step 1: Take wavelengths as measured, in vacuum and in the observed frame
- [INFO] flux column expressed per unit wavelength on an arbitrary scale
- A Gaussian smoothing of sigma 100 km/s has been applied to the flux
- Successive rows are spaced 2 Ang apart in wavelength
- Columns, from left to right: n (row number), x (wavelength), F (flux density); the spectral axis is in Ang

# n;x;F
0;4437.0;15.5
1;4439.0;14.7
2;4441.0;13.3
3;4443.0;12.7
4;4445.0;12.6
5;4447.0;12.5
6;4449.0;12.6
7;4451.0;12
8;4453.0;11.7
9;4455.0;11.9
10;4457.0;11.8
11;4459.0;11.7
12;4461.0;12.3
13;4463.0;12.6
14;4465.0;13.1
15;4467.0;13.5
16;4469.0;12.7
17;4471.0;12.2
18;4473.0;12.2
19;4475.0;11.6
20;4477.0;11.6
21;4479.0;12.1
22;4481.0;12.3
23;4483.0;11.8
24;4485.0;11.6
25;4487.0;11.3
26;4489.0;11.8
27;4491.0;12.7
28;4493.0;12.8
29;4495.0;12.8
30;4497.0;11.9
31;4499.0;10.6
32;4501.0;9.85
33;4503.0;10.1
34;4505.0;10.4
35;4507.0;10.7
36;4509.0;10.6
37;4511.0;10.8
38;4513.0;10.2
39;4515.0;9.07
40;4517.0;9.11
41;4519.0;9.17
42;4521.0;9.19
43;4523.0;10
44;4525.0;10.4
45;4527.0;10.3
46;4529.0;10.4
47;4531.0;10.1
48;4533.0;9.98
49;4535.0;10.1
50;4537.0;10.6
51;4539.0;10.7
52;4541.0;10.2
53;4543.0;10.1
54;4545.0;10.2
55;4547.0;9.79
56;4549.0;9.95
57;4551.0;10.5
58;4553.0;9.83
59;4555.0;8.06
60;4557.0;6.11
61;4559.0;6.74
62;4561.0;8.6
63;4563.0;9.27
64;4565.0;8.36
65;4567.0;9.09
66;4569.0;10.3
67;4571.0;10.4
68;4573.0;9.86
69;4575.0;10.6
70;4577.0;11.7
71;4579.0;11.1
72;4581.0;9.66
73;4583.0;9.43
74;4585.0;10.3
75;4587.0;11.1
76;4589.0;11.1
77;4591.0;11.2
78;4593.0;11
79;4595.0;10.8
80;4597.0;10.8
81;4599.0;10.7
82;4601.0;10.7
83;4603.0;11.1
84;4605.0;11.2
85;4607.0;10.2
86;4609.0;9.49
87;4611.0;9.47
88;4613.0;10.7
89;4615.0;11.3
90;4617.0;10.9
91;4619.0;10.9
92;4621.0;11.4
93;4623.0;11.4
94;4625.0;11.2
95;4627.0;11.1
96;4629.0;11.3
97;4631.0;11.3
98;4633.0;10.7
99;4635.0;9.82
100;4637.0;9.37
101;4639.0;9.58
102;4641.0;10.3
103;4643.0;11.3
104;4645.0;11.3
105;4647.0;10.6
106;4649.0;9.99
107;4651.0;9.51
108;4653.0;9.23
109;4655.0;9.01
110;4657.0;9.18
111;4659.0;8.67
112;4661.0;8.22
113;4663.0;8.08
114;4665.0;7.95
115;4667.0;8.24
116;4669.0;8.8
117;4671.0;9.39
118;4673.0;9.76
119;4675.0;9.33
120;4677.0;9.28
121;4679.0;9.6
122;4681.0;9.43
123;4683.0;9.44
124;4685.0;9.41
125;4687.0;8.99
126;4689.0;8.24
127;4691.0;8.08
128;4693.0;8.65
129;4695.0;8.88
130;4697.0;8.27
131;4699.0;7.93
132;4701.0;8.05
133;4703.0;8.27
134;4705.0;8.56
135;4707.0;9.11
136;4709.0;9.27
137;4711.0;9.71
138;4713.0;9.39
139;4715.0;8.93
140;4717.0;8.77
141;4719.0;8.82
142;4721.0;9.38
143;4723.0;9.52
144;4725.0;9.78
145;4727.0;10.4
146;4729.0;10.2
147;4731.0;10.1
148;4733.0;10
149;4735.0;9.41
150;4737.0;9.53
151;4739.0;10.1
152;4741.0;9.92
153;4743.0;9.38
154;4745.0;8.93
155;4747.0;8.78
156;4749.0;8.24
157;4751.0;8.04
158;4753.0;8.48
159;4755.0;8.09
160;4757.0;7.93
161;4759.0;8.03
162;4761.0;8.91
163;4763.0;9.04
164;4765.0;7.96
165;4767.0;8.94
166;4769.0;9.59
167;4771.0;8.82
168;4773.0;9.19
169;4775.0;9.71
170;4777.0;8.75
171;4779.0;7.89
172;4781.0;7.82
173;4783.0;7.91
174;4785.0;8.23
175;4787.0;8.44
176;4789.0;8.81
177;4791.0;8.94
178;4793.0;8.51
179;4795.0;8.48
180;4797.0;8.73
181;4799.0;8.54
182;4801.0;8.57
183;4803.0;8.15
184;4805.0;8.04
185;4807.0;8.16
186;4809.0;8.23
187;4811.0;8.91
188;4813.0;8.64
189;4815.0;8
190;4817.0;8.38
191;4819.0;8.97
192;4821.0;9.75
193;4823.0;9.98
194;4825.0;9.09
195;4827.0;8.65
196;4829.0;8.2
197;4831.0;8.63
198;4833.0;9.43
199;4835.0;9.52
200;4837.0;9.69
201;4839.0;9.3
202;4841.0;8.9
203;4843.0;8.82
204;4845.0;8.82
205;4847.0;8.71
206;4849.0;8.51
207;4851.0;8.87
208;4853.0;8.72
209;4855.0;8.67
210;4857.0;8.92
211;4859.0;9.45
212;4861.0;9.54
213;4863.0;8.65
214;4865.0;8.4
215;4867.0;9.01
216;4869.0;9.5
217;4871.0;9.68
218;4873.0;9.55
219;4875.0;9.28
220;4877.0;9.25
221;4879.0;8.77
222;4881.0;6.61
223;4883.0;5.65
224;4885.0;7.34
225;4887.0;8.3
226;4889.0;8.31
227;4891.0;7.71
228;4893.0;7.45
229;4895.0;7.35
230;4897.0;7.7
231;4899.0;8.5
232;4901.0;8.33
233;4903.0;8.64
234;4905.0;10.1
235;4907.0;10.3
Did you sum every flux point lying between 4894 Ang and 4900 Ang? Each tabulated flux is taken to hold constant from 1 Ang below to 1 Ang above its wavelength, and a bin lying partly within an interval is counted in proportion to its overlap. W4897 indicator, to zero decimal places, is 24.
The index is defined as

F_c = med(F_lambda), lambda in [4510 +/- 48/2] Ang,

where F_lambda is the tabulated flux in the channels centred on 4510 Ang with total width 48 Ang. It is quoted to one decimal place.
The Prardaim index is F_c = 10.4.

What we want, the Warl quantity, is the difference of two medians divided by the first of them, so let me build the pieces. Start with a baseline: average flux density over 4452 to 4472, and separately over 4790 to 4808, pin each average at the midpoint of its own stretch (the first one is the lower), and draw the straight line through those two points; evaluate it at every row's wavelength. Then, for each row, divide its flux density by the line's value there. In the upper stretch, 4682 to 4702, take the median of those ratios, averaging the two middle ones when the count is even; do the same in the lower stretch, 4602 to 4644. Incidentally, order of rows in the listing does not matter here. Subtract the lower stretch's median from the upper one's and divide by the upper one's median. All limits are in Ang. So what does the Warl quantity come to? -0.181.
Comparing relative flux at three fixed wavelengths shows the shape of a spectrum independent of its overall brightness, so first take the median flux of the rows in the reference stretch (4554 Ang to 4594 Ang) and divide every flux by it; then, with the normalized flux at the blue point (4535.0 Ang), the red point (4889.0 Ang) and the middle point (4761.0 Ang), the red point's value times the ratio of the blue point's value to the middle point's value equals 0.93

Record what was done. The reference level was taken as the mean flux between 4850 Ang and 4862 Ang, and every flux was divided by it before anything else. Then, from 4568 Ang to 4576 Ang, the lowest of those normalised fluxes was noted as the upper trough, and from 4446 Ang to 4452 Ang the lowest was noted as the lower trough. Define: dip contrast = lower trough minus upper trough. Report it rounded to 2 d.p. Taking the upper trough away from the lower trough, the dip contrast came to 0.24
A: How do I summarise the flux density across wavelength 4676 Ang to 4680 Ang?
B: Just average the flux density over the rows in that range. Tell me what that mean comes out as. 9.4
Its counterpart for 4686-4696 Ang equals 8.6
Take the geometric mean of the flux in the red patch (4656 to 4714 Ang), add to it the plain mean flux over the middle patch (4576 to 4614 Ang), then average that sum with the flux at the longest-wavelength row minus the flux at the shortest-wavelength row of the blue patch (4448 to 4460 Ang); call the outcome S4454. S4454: 9.3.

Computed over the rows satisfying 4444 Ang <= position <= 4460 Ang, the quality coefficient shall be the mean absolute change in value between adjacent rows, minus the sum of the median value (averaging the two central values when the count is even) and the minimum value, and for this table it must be -23.4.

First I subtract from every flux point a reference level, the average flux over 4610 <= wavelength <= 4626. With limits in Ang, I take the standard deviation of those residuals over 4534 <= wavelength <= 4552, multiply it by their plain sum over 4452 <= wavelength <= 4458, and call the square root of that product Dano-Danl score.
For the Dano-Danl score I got 0.9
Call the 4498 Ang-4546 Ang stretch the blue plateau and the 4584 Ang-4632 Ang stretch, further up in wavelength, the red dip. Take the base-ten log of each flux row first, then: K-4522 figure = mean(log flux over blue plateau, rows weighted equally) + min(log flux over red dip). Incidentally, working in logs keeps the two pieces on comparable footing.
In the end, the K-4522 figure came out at 1.98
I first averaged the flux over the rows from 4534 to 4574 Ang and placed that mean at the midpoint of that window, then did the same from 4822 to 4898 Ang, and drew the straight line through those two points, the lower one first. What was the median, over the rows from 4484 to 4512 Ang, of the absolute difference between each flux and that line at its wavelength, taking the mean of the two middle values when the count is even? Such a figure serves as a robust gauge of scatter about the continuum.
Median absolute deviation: 1.5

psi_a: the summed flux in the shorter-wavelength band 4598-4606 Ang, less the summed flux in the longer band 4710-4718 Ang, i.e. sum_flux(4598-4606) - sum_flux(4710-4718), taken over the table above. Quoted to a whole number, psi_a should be 7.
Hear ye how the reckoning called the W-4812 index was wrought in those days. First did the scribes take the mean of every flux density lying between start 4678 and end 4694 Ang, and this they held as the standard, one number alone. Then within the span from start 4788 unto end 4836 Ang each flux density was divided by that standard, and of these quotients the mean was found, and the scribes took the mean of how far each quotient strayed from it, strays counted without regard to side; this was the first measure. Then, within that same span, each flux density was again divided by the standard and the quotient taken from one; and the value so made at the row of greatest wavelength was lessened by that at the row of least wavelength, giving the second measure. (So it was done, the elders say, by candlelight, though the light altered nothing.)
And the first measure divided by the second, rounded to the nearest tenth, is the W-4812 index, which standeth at -0.6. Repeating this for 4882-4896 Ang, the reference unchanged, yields -0.3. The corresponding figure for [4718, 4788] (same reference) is 1.7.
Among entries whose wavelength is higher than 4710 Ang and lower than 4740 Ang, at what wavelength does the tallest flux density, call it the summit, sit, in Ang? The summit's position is 4727.0 Ang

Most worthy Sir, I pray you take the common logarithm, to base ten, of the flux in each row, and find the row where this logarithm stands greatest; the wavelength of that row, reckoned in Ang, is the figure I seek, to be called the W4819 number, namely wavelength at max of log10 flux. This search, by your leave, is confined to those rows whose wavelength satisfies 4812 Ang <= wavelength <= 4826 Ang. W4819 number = 4823.0 Ang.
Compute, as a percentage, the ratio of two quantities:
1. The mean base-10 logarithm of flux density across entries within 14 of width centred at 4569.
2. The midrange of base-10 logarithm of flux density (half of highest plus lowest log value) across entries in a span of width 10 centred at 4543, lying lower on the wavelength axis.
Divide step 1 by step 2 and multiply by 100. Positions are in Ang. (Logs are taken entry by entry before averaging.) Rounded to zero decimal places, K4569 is 98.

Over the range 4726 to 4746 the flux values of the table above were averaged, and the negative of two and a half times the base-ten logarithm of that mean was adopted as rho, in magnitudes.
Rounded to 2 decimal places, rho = -2.48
